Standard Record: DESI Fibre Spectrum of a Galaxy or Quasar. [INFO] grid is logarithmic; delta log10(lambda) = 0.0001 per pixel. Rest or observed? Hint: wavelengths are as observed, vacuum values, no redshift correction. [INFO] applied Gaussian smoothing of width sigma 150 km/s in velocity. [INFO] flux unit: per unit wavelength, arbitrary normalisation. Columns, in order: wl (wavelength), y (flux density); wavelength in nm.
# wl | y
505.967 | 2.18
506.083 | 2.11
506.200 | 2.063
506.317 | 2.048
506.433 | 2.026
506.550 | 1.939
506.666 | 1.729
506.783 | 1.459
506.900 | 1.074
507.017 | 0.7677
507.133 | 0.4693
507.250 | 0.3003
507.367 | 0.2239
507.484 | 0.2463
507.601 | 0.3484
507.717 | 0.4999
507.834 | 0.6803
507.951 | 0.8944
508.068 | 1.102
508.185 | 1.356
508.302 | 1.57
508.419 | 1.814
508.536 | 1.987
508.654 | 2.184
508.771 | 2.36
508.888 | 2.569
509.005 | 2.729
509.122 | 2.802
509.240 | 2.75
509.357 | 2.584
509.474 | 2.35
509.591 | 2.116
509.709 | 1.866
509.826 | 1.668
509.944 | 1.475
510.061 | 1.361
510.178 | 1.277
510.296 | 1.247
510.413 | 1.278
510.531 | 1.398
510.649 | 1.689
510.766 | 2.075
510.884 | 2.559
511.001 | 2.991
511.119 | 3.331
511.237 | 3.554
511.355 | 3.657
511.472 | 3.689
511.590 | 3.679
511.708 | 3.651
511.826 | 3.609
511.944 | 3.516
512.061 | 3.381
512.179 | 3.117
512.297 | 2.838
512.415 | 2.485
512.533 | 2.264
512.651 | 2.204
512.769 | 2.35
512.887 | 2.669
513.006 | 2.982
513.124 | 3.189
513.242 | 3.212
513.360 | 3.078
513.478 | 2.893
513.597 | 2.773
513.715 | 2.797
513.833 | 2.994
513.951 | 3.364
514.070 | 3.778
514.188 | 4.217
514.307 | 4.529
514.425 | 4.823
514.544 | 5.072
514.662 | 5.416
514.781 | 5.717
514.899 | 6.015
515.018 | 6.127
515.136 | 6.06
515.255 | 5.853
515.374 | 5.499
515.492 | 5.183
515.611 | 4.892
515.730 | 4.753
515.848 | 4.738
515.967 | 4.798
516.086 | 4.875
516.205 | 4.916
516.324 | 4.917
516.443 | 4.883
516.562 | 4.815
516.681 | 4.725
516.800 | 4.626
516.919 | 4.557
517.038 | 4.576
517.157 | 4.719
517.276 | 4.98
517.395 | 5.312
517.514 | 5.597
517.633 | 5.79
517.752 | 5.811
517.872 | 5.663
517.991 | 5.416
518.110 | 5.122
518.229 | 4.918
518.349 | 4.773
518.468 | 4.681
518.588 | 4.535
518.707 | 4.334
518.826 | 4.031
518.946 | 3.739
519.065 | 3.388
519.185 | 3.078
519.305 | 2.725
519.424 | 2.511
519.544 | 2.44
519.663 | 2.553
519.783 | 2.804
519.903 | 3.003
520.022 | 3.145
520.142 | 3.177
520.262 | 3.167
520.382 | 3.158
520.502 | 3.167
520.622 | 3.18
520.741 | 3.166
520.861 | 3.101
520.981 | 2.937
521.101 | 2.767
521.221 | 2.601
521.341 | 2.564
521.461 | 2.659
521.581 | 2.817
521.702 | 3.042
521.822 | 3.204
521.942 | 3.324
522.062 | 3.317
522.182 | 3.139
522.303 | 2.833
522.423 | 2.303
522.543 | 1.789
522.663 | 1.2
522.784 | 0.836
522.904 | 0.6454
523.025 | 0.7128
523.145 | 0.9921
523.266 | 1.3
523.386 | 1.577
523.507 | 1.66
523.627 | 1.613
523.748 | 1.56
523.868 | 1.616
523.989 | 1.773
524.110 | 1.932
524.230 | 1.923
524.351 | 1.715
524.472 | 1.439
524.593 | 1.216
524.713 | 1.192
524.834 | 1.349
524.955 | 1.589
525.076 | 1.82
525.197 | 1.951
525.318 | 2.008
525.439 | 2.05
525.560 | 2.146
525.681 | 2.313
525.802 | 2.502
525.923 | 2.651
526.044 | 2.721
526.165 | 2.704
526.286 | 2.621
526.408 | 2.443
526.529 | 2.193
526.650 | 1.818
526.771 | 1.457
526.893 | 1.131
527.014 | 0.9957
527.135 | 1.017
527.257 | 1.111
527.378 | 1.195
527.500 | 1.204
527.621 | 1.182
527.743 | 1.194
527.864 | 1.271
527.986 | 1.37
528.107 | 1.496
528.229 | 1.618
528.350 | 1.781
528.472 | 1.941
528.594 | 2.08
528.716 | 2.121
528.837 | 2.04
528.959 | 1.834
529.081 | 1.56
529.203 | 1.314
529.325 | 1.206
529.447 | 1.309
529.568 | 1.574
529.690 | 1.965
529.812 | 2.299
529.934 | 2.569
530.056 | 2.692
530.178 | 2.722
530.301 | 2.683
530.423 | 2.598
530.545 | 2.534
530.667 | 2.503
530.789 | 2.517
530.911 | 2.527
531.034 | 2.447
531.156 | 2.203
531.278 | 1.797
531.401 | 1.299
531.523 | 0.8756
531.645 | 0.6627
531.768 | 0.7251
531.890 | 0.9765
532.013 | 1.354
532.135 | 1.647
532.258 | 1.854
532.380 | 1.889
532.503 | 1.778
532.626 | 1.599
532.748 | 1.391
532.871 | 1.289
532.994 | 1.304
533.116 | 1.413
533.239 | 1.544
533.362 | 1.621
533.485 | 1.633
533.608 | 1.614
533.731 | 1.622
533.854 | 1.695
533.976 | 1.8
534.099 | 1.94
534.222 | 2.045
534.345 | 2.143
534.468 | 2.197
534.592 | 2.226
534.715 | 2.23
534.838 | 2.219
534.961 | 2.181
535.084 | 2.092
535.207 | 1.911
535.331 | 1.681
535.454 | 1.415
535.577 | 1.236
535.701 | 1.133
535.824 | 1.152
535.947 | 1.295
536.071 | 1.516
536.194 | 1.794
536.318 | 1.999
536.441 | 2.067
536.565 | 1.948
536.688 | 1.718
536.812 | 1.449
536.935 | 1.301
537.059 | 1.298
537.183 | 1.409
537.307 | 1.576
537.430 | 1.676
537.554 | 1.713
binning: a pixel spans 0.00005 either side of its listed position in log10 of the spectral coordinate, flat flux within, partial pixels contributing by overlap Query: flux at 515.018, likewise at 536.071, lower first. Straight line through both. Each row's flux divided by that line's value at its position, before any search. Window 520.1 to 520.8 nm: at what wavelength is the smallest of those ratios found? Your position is 520.142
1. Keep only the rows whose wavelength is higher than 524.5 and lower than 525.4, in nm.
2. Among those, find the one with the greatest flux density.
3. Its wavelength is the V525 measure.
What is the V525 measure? 525.318 nm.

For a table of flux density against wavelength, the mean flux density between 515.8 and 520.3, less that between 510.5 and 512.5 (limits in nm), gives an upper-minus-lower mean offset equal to 1.3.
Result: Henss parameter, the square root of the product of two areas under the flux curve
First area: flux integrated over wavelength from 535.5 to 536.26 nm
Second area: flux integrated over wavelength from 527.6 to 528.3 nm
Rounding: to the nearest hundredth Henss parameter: 1.00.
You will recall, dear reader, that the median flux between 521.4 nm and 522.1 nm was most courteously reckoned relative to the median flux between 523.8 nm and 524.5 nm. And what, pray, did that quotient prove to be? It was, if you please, 1.8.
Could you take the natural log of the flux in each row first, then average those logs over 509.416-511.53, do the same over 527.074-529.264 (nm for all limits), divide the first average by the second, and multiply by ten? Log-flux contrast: 18.3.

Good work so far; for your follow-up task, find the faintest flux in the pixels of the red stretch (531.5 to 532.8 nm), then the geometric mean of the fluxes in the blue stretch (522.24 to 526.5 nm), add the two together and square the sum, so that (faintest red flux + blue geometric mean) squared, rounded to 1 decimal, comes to 5.5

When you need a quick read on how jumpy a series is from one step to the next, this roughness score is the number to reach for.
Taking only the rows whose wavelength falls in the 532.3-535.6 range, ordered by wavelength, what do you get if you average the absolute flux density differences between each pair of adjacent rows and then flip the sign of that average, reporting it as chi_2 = -0.099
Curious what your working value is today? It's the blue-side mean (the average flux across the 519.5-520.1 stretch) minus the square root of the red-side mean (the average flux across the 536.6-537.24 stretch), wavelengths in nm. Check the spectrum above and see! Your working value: 1.6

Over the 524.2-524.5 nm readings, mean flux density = 1.7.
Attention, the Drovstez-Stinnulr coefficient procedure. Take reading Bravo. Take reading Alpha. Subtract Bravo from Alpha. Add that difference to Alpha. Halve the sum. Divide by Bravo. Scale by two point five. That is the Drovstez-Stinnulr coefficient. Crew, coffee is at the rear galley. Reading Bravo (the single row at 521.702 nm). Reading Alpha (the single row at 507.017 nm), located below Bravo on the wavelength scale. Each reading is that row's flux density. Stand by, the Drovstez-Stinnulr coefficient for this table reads -0.6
